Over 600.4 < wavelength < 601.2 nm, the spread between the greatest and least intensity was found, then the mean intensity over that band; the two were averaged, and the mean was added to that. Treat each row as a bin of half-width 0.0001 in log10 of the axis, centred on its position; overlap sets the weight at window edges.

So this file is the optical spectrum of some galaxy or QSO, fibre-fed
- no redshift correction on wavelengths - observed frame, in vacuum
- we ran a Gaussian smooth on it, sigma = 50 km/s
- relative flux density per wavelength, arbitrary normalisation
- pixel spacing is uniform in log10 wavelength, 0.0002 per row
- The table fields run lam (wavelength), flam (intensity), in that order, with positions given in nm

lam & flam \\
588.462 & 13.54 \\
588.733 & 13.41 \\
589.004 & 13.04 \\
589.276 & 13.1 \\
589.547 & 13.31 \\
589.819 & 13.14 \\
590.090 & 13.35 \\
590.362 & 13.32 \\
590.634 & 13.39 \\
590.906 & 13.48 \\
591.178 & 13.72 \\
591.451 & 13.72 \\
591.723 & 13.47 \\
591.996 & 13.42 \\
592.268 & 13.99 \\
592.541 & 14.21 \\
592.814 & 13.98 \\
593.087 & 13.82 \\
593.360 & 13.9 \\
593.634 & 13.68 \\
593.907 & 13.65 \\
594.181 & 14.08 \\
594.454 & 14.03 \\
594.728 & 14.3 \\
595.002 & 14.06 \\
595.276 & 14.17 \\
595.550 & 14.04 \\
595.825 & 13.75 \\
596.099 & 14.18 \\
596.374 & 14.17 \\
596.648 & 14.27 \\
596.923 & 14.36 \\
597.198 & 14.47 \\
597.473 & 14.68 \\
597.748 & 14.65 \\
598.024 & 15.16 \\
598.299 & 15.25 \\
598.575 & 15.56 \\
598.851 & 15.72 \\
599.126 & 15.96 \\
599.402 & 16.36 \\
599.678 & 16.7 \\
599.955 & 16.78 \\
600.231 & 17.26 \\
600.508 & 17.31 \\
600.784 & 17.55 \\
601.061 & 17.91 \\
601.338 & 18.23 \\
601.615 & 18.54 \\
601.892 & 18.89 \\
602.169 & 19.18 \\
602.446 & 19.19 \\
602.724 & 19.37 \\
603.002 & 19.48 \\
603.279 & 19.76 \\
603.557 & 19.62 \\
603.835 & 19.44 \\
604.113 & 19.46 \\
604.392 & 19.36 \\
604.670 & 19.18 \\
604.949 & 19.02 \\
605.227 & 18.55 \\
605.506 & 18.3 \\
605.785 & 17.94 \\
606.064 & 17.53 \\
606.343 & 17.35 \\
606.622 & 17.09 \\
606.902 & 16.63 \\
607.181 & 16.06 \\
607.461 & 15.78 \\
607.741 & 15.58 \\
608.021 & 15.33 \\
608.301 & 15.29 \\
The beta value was 26.7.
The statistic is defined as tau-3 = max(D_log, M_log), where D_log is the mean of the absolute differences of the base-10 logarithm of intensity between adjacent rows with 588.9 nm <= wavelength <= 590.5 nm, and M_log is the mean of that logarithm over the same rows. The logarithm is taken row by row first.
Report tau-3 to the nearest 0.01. 1.12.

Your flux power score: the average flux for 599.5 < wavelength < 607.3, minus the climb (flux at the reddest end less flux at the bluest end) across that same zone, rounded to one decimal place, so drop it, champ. 18.9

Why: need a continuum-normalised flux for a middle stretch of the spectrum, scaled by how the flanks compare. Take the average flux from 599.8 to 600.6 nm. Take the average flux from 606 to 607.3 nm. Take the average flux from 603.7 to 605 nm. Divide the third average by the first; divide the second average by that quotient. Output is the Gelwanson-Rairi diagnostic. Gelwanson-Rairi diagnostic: 15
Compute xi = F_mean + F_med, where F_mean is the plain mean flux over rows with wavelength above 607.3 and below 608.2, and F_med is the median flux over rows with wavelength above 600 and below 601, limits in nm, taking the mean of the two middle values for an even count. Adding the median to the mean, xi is 33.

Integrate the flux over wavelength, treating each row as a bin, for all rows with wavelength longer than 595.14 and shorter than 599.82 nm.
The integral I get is 70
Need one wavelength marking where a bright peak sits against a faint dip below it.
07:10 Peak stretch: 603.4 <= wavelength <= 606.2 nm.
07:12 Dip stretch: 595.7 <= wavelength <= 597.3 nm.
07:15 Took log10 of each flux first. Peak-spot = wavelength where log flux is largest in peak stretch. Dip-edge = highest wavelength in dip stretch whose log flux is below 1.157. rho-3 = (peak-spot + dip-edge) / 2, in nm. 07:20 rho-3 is 600.10 nm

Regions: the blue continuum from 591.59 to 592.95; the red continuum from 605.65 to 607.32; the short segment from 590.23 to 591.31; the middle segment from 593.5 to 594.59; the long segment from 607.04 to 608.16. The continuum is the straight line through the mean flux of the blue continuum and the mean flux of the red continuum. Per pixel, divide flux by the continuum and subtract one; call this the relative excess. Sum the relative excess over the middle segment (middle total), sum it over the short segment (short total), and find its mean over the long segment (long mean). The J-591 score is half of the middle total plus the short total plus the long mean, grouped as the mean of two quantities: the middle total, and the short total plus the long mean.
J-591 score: -0.10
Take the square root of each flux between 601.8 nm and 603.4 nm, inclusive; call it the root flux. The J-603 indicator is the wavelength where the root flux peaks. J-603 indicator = 603.279 nm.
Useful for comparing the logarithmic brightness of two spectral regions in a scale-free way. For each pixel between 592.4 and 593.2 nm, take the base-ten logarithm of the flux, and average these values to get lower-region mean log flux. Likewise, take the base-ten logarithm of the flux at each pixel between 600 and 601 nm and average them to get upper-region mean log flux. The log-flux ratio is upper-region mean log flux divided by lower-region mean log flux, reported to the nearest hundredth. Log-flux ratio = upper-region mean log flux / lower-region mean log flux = 1.08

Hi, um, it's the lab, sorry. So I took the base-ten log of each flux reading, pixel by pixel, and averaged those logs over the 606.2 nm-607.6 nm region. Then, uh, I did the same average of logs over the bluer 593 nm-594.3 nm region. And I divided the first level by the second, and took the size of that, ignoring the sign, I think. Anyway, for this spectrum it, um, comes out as 1.07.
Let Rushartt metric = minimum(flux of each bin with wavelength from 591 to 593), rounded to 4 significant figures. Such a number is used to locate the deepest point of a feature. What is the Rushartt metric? 13.42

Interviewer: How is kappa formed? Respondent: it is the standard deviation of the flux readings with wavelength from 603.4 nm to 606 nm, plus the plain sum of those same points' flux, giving 171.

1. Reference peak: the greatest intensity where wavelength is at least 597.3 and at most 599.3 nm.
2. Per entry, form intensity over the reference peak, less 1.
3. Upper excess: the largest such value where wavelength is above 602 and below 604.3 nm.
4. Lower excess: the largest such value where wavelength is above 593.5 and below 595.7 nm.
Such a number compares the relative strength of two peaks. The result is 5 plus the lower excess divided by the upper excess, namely 4.6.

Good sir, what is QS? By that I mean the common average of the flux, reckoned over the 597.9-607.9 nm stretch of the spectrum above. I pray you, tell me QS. 17.7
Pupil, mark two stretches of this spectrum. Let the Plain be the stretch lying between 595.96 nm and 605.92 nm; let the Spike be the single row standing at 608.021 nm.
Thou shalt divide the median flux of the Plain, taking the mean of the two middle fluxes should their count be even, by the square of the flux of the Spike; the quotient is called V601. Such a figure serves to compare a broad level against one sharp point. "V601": 0.075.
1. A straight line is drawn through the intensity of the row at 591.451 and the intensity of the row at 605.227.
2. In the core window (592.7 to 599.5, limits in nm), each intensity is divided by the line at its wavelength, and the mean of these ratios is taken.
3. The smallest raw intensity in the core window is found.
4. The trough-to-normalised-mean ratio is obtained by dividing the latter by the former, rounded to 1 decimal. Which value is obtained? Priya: 14.5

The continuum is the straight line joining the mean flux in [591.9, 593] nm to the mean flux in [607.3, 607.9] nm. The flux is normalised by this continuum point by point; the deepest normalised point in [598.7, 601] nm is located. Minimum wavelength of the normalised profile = 598.851 nm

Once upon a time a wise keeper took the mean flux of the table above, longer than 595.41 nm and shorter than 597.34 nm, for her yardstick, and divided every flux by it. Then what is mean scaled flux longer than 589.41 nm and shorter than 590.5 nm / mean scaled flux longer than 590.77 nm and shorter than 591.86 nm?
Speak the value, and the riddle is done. 0.98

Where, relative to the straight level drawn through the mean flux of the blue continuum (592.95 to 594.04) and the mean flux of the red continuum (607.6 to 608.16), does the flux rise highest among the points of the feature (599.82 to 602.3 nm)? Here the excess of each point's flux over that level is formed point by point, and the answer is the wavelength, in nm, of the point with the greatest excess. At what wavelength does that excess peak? 602.169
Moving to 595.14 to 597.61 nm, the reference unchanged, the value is 597.473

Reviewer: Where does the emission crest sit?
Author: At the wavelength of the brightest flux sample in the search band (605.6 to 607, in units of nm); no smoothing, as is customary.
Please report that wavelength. 605.785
